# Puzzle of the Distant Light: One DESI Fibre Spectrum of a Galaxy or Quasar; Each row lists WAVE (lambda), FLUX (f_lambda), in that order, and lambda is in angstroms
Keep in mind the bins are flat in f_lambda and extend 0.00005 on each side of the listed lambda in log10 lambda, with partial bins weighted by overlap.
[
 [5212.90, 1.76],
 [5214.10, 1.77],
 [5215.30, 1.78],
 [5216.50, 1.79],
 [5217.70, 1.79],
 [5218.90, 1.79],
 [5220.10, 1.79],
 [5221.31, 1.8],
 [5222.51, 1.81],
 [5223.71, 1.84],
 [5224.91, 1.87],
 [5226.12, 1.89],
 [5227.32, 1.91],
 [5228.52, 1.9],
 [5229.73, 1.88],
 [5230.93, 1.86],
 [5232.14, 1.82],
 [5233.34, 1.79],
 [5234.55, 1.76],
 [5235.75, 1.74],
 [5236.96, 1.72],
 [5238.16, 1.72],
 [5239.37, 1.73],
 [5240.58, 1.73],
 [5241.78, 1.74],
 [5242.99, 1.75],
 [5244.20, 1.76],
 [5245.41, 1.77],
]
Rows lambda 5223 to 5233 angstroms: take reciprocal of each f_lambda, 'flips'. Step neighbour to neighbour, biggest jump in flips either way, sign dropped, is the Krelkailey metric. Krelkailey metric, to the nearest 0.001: 0.012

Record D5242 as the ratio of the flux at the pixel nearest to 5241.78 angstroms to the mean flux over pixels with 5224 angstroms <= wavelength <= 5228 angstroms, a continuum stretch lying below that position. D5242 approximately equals 0.92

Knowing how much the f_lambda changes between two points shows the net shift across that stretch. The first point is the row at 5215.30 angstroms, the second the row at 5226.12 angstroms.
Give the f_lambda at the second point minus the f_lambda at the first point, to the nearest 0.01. 0.11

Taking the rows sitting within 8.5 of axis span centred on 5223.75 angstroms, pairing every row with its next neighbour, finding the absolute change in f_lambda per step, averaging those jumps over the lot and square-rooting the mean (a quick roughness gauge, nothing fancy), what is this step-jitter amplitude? 0.14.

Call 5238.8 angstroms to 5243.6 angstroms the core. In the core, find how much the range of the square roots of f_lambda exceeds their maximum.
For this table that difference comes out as -1.32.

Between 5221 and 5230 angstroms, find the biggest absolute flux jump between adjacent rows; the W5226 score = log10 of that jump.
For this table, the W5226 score -1.52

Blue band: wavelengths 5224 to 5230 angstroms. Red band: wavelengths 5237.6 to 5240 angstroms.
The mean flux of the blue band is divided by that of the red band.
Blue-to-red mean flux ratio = 1.10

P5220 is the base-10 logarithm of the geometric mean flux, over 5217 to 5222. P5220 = 0.253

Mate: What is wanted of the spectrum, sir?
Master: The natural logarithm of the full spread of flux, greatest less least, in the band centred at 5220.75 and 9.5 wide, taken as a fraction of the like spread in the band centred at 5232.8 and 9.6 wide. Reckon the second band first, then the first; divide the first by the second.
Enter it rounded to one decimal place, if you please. -0.8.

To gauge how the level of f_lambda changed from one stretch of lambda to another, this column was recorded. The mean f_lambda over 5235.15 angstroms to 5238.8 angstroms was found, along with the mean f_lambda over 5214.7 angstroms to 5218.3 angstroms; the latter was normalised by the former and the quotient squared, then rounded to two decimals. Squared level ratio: 1.07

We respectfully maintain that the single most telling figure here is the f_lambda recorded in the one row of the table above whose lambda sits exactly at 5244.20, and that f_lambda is 1.76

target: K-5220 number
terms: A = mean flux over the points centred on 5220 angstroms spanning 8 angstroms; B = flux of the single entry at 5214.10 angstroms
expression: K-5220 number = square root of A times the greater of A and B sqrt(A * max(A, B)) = 1.80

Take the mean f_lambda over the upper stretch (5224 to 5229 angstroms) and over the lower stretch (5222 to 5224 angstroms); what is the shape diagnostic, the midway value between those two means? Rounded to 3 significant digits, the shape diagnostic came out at 1.86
